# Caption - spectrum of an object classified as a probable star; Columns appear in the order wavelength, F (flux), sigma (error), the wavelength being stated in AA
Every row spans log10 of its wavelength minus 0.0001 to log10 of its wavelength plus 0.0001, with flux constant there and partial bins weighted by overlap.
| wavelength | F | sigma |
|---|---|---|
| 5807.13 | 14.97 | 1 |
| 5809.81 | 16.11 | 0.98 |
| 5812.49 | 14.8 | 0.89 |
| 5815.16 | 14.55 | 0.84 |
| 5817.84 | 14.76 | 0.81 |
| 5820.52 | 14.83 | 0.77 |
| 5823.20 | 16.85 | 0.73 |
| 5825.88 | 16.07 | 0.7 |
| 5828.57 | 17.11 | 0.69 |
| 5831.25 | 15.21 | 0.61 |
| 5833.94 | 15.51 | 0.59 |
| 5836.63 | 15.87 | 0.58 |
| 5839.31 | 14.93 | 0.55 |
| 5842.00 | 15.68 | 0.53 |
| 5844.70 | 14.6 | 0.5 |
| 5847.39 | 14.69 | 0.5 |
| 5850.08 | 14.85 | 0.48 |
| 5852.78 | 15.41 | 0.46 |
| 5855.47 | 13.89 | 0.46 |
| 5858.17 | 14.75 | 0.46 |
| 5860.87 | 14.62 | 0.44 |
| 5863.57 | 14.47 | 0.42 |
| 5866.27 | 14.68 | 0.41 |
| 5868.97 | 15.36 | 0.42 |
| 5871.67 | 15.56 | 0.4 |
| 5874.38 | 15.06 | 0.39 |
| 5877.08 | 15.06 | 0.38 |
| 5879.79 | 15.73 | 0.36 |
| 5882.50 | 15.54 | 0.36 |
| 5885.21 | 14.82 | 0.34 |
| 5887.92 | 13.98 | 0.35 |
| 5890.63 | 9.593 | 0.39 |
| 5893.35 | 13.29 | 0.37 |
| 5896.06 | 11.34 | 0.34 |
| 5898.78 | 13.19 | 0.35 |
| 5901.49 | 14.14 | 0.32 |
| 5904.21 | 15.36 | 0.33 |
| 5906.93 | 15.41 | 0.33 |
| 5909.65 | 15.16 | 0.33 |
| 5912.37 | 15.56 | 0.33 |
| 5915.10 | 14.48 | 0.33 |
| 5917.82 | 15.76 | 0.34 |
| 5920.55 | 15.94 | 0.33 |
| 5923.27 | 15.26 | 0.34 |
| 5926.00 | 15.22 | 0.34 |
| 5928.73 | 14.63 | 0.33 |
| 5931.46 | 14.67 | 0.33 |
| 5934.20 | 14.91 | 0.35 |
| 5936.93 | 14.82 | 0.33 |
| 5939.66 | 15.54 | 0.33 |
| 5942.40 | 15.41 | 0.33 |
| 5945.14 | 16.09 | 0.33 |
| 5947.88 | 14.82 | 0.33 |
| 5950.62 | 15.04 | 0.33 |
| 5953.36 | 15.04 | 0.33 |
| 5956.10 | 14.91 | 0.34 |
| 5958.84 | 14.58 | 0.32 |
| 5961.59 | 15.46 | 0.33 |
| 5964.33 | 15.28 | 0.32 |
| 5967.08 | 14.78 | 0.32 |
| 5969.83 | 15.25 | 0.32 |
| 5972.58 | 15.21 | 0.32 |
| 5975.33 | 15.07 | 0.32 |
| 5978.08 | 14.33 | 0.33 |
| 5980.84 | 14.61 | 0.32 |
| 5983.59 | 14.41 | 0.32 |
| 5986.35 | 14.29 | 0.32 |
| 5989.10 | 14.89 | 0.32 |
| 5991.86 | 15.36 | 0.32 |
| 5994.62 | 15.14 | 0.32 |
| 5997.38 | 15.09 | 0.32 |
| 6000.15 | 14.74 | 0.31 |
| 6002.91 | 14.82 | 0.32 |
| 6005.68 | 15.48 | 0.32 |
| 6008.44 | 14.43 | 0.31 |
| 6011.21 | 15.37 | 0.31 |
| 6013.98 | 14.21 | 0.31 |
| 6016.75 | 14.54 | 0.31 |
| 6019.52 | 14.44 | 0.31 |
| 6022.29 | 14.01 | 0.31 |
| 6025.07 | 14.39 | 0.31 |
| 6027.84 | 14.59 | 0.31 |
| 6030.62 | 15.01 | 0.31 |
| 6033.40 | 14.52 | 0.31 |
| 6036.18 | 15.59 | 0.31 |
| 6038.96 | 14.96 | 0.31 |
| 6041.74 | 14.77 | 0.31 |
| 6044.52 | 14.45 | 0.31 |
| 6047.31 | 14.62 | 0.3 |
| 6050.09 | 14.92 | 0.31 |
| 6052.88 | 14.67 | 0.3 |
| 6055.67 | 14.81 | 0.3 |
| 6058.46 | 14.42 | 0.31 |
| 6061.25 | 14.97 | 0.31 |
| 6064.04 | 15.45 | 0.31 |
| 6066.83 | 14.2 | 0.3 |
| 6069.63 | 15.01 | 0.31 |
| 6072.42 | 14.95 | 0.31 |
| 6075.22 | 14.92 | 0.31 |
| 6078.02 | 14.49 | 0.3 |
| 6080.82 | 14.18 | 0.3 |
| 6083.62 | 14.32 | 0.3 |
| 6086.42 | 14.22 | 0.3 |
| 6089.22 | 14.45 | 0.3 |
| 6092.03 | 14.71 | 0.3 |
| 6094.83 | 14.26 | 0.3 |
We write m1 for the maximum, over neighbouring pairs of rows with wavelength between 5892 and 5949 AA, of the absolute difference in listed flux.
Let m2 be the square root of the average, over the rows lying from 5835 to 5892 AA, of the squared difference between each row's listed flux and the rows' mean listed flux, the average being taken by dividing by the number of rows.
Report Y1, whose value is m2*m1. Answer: 2.5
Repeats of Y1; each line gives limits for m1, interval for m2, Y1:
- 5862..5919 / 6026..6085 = 1.6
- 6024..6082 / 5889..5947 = 1.9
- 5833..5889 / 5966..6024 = 0.6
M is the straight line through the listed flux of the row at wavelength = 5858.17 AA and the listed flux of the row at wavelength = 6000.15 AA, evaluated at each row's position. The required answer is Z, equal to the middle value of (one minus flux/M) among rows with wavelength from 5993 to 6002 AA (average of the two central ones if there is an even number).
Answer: -0.02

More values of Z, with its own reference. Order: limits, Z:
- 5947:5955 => -0.02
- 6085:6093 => 0.02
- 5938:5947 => -0.05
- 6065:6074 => -0.01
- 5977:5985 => 0.02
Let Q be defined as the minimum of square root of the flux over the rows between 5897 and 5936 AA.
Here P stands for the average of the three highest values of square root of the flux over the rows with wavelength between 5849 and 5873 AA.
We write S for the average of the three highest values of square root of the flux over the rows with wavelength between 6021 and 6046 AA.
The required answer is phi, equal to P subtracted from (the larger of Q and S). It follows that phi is -0.03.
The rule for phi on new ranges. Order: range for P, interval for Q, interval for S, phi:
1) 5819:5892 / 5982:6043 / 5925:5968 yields -0.12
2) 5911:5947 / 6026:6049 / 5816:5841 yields 0.09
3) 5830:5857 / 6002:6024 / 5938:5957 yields 0.00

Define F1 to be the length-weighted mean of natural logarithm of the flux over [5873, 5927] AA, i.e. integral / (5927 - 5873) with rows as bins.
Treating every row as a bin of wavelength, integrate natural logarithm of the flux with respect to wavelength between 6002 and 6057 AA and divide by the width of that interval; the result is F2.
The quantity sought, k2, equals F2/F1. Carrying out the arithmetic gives 1.01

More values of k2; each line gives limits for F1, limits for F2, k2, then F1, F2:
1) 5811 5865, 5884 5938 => 0.98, 2.72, 2.66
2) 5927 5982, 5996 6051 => 0.99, 2.71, 2.69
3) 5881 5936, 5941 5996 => 1.02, 2.66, 2.71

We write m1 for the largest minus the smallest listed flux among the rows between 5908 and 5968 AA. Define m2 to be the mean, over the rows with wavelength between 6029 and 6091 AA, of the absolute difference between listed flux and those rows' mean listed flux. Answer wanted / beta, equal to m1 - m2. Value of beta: 1.3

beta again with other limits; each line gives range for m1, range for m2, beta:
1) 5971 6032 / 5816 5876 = 0.9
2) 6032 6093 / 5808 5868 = 0.8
